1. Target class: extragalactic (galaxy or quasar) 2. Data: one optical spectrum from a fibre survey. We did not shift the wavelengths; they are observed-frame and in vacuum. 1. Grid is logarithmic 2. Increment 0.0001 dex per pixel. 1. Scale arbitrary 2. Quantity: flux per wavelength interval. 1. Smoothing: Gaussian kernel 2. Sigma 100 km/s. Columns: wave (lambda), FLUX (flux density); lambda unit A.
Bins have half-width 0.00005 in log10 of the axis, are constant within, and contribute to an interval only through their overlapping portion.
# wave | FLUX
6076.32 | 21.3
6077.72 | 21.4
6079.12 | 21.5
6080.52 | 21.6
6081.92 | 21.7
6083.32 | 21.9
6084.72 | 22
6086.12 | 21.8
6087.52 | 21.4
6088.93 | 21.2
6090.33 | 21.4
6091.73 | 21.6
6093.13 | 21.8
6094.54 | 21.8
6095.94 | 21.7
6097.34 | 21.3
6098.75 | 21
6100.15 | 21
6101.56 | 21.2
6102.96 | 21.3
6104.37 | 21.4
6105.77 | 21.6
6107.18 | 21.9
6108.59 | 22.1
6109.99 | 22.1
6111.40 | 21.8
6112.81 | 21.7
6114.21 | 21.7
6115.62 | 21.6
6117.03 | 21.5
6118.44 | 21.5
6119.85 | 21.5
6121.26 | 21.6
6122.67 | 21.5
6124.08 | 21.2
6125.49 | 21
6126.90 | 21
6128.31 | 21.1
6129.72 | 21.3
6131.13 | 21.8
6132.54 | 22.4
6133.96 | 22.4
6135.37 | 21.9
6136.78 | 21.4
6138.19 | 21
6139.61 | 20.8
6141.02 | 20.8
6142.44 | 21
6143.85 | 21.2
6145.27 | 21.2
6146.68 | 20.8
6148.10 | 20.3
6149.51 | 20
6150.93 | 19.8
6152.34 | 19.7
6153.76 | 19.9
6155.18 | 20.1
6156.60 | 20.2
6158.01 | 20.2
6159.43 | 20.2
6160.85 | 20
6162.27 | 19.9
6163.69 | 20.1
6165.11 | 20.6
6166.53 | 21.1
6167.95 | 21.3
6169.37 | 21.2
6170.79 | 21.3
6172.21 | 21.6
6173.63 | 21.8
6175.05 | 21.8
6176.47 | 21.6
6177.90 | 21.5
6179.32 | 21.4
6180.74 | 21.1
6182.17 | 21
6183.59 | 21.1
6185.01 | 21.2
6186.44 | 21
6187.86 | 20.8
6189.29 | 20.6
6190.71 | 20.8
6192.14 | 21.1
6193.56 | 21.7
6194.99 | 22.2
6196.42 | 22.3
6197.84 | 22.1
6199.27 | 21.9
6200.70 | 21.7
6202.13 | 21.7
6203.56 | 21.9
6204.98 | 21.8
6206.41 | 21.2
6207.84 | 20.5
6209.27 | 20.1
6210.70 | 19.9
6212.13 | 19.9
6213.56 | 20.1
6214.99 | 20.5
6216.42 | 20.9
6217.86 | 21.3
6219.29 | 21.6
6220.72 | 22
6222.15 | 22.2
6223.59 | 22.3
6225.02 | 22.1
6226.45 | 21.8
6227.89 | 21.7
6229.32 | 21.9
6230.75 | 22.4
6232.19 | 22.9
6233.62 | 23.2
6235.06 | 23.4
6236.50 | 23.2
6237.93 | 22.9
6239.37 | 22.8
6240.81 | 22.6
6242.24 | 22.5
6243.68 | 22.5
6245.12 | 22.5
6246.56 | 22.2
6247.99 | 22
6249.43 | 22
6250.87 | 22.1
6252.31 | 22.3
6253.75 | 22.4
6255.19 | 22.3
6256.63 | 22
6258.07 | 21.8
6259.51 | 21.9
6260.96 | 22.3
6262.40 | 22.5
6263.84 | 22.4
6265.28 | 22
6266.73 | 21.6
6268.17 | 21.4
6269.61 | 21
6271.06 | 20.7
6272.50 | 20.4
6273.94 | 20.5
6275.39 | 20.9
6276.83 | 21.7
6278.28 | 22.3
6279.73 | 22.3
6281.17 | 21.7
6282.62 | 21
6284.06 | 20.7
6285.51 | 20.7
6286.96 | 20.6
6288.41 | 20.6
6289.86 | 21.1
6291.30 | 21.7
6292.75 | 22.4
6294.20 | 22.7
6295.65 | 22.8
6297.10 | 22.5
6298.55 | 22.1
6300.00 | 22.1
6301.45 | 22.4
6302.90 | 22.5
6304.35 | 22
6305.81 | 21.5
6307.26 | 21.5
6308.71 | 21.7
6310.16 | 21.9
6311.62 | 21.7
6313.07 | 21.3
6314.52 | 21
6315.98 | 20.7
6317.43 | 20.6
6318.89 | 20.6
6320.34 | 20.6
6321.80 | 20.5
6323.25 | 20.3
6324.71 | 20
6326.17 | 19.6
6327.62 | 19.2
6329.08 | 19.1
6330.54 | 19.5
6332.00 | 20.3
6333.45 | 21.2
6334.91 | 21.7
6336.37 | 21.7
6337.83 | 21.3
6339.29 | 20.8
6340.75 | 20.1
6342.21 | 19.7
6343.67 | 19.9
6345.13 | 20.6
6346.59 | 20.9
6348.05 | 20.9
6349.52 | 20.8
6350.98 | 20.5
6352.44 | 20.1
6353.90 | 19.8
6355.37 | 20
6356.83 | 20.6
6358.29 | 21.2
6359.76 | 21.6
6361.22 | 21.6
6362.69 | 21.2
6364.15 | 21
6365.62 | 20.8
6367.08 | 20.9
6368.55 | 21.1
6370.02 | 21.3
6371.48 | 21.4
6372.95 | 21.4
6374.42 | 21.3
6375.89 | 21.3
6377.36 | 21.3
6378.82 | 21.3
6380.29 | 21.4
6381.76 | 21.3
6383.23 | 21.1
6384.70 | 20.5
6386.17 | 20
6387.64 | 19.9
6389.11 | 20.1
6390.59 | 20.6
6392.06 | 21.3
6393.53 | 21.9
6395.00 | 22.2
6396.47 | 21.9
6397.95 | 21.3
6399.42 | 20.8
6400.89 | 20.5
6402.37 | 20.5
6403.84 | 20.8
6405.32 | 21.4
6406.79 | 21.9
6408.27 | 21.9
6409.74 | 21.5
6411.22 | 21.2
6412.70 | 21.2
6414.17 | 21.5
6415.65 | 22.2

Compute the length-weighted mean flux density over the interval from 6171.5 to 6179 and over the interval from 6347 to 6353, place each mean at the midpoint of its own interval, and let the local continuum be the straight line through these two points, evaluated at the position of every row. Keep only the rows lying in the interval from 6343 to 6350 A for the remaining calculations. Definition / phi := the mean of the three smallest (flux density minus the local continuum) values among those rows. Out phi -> -0.2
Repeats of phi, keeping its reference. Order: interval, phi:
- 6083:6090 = -0.7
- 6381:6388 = -0.2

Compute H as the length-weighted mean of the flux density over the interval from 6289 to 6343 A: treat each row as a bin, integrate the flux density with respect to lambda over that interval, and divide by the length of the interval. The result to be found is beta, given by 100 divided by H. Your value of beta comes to 4.73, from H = 21.1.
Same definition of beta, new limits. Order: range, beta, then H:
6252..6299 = 4.62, 21.7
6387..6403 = 4.76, 21.0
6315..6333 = 4.97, 20.1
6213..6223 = 4.71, 21.2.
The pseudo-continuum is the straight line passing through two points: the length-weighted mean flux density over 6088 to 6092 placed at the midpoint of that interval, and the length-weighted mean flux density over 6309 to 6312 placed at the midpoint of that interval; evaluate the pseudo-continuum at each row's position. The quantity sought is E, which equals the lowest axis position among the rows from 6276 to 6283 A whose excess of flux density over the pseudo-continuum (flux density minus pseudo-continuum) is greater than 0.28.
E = 6278.28 A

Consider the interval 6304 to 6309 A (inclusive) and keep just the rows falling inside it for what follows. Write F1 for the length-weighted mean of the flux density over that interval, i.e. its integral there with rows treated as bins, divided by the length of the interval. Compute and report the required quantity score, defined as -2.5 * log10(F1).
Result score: -3.338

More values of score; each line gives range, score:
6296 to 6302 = -3.371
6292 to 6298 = -3.384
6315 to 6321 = -3.287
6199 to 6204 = -3.344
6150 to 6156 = -3.245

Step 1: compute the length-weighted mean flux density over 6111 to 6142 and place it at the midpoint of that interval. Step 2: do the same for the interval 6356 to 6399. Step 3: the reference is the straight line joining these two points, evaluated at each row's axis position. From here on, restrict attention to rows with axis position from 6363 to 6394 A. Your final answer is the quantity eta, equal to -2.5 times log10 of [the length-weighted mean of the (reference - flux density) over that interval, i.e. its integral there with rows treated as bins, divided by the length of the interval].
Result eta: 2.3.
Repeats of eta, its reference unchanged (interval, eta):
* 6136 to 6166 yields 0.0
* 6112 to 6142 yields 5.2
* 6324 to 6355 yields 0.2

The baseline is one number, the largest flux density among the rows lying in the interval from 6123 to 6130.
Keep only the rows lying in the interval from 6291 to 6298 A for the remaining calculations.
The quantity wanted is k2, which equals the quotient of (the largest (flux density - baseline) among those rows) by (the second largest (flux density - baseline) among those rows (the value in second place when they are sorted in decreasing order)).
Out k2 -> 1.1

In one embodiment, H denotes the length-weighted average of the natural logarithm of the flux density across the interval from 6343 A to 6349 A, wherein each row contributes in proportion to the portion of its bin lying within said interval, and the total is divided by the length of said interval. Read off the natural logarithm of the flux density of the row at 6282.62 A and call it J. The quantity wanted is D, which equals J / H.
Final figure 1.01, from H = 3.022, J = 3.04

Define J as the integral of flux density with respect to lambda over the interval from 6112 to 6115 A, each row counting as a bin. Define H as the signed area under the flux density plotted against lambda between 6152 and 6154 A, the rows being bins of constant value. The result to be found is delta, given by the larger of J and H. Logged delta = 65.2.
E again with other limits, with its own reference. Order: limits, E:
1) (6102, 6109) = 6107.18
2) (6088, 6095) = 6093.13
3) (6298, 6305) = 6298.55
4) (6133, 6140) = 6133.96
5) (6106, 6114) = 6107.18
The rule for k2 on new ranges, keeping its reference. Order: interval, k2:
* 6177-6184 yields 2.0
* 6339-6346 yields 0.7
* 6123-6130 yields 0.0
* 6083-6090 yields 1.2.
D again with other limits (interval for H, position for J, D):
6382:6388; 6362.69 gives 1.01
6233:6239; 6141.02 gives 0.97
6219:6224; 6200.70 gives 1.00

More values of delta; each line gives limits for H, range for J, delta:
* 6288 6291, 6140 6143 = 63.1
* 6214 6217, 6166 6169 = 63.6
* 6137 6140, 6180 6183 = 63.2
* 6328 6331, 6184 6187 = 63.3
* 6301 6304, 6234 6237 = 69.7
